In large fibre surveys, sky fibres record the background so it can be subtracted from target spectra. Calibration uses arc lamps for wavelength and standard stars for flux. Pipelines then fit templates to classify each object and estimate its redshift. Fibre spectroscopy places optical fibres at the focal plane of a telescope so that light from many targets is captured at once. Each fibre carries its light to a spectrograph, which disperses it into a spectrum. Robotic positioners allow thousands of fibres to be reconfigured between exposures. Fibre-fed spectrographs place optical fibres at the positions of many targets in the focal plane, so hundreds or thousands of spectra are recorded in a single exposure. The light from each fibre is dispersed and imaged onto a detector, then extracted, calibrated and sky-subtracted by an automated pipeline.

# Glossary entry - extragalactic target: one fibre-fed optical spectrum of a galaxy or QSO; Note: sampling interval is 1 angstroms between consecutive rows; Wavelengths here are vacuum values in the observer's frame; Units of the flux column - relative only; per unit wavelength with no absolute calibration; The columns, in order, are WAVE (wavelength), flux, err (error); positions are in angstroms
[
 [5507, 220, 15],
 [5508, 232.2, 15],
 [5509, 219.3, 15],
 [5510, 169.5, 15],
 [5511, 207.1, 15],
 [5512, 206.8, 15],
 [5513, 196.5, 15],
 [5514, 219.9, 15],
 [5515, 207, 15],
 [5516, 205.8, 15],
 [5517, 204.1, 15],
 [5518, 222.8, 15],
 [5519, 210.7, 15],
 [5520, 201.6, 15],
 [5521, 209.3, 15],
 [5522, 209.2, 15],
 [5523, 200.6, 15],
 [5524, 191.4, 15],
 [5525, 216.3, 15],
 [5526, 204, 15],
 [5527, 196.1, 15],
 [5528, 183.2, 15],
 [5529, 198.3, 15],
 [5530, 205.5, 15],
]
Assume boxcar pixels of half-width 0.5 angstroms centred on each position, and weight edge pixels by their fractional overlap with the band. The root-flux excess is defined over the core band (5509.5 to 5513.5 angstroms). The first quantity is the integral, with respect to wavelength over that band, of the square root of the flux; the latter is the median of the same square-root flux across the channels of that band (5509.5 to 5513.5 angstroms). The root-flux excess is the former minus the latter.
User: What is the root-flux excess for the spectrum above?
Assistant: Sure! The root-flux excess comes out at 41.6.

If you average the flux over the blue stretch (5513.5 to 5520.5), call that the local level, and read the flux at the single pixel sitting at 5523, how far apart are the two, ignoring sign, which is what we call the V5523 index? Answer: 10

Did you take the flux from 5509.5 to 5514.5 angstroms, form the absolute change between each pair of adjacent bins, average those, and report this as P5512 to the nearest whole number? 18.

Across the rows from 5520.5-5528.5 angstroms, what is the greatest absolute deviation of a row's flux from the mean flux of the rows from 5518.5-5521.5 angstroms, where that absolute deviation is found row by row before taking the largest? 24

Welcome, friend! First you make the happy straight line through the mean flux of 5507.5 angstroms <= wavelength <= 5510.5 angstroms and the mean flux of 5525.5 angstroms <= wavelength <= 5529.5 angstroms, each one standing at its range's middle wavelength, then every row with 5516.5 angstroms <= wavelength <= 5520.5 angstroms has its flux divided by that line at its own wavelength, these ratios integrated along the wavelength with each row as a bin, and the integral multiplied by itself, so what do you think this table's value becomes 17.4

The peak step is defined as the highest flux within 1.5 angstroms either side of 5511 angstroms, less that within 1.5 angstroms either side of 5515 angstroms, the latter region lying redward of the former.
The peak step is -13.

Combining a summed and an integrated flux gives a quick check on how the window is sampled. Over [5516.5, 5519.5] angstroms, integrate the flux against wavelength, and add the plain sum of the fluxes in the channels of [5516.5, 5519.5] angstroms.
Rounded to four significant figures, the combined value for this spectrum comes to 1275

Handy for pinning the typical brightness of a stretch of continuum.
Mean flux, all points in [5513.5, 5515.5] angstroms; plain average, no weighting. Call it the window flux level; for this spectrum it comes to 213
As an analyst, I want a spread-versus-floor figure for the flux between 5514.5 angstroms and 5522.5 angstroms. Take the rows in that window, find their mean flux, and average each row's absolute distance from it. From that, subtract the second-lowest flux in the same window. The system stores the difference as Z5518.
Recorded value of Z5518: -200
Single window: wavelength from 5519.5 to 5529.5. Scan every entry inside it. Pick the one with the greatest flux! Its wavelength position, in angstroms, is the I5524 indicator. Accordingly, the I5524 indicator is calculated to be 5525 angstroms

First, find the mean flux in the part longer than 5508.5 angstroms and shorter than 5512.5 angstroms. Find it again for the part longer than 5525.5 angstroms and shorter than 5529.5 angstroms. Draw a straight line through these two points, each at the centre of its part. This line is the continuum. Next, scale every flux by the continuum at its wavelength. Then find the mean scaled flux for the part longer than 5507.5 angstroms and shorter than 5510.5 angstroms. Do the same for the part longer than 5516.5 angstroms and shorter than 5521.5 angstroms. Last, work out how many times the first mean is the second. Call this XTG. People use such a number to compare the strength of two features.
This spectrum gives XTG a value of 0.97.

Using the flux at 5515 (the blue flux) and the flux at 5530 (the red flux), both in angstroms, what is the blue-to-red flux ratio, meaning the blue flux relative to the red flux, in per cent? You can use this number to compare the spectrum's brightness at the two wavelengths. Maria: 101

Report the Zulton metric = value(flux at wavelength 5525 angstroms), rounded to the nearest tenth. 216.3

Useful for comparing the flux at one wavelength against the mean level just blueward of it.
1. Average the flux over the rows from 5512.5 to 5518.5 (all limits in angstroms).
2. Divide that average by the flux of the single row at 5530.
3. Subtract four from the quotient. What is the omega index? -2.98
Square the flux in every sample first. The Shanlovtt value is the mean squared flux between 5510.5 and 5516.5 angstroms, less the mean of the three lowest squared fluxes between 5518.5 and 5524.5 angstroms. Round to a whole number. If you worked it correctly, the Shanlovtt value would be 3799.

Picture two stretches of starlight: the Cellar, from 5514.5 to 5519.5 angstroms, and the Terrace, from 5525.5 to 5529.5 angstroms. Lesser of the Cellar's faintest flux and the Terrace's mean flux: 195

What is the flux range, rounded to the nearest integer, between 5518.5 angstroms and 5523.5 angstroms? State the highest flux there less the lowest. 10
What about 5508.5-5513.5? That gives 50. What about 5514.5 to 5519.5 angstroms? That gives 19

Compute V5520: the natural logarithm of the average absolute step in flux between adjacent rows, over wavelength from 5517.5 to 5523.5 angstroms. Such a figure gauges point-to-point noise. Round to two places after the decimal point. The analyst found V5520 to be 2.02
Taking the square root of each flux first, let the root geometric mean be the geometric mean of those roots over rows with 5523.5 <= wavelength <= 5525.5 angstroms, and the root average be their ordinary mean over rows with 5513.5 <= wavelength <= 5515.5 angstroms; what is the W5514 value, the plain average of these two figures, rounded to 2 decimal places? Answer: 14.44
